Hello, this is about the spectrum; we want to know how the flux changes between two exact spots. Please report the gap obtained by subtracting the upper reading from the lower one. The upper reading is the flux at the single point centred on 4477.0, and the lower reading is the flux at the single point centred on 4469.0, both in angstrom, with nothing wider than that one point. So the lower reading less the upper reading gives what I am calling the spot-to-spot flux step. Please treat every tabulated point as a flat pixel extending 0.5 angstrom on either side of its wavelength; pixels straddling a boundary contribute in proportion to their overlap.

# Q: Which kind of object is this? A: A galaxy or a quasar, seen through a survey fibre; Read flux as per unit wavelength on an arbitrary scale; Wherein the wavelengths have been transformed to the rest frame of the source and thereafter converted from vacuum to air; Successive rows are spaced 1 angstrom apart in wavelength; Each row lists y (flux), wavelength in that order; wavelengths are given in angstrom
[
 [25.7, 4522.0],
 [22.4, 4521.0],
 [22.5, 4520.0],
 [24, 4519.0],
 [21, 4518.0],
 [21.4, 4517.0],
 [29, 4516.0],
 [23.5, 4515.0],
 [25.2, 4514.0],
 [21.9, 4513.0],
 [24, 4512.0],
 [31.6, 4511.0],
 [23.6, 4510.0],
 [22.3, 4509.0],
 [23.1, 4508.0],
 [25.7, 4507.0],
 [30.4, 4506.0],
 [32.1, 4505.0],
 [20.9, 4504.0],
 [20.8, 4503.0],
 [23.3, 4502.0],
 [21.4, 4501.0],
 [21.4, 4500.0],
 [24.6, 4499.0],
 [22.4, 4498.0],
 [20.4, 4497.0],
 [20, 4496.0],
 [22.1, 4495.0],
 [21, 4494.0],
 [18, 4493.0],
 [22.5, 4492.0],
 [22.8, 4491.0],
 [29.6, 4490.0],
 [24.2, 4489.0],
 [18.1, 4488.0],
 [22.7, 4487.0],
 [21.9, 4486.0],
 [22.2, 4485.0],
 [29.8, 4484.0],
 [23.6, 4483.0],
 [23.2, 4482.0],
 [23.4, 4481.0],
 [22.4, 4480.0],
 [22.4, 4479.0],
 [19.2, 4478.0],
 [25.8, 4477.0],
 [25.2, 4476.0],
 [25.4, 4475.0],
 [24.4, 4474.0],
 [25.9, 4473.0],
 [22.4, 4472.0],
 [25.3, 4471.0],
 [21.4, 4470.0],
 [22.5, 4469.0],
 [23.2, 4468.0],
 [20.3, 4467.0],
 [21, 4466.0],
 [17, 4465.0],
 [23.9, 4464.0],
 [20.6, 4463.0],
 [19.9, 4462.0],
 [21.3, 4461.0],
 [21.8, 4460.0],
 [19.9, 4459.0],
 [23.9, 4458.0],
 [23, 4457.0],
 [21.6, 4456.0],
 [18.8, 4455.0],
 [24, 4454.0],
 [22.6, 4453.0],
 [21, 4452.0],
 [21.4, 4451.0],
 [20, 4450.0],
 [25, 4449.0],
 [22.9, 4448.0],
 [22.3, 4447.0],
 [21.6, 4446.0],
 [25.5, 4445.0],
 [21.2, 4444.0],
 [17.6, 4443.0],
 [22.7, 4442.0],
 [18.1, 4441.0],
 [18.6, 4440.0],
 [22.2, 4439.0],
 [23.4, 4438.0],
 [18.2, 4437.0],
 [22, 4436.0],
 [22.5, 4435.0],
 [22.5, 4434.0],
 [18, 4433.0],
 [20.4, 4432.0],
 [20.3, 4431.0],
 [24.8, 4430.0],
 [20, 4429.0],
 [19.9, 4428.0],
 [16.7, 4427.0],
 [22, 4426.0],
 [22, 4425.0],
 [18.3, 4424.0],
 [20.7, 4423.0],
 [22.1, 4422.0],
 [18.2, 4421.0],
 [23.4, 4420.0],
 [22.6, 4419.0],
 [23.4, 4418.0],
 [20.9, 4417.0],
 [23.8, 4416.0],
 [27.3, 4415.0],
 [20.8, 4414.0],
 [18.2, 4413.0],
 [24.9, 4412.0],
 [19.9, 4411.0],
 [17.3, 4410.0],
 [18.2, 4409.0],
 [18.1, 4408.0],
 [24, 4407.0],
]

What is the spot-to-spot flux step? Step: -3.3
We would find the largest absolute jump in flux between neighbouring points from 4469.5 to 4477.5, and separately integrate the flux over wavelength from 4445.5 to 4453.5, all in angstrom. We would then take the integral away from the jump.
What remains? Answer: -173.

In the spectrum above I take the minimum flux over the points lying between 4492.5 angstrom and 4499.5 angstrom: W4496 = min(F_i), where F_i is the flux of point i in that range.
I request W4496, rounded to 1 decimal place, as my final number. 18.0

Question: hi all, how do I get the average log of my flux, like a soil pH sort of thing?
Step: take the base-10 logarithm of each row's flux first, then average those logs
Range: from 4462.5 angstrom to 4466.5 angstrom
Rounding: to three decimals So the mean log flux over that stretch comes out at 1.311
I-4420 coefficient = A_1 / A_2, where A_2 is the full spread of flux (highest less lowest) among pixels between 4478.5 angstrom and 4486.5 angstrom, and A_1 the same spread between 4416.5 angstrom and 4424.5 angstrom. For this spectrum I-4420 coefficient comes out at 0.66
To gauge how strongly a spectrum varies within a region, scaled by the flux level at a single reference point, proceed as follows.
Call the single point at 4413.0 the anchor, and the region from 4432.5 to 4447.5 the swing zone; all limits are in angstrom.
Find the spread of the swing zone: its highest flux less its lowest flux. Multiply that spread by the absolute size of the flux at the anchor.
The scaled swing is 144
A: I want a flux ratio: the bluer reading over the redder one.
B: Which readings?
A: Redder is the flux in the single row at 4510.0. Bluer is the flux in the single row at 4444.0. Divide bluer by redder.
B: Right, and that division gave 0.90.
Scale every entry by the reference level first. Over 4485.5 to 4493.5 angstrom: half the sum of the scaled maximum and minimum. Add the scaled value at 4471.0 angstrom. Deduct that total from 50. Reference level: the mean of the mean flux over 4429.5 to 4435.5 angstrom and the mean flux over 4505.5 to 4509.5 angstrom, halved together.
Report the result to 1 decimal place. 47.9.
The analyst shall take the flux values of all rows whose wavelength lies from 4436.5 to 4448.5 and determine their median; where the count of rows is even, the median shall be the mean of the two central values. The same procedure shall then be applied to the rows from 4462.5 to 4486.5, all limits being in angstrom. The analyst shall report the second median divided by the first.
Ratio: 1.043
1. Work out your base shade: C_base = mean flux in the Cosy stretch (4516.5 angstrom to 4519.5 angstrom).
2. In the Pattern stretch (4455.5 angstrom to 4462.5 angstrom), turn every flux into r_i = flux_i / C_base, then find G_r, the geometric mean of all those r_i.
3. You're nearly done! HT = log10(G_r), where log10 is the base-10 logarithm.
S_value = -0.01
